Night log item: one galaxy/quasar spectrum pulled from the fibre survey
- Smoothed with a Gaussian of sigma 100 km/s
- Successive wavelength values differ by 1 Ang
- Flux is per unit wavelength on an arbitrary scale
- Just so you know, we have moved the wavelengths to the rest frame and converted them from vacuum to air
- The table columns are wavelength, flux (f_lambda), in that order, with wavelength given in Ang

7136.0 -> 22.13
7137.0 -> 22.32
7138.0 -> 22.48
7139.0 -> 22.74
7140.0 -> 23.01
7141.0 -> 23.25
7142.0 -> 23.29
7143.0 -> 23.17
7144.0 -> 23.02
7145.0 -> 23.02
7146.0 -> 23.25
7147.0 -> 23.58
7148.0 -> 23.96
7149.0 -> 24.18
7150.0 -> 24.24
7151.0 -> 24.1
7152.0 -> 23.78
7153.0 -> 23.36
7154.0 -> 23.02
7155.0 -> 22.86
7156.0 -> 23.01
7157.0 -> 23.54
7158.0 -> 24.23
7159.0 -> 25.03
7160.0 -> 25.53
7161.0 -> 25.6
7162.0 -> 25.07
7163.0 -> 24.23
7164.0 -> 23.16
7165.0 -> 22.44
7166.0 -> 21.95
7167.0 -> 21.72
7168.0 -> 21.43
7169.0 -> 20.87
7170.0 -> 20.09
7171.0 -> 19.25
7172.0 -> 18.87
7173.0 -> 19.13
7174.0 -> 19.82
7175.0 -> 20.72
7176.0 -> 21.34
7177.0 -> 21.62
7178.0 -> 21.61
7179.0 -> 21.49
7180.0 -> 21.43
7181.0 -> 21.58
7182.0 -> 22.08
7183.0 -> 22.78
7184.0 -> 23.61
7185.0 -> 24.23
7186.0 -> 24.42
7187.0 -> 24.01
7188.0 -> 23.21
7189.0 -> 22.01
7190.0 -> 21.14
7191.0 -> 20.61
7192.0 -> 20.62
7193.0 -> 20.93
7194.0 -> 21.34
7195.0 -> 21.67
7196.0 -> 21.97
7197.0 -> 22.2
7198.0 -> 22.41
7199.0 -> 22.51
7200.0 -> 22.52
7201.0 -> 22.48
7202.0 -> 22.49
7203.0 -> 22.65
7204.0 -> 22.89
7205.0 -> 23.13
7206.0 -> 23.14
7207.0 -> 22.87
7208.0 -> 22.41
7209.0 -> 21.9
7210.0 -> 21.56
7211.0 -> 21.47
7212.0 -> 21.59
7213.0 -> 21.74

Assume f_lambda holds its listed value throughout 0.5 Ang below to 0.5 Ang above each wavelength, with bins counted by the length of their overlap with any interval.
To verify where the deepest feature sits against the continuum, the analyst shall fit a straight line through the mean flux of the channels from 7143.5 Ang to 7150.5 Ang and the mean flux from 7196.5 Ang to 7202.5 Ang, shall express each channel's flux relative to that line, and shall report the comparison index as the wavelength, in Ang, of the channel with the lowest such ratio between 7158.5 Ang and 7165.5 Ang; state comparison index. 7165.0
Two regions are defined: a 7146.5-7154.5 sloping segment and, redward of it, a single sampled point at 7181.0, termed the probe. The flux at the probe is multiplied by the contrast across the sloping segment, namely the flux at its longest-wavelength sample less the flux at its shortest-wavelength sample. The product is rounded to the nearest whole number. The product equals -12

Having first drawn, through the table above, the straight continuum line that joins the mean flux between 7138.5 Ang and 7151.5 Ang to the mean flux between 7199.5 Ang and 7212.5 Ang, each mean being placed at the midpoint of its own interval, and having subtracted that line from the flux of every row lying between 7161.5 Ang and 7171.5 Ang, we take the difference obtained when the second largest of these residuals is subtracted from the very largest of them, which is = 0.82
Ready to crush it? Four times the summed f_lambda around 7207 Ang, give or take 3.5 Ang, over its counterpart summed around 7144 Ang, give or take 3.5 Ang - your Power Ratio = 3.88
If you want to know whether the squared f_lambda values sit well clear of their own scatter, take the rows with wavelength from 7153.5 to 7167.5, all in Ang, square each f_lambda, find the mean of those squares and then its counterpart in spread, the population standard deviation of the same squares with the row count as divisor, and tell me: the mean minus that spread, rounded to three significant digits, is 503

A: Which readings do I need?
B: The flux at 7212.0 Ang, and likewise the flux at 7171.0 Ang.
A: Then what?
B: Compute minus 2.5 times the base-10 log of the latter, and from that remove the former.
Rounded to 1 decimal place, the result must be -24.8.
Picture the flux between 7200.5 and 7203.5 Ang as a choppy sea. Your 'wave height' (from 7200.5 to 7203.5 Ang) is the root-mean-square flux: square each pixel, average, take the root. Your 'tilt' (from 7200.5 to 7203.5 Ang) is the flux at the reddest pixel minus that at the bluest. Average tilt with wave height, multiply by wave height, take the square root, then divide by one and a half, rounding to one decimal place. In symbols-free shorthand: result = 10.7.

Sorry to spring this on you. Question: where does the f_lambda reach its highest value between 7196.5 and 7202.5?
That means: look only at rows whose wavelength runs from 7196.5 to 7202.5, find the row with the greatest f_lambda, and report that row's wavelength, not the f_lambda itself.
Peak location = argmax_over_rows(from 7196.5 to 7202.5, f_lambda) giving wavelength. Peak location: 7200.0 Ang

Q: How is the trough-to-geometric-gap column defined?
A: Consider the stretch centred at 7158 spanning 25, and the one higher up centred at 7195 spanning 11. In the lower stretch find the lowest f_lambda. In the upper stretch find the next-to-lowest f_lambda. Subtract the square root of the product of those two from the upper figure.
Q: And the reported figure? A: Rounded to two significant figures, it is 0.27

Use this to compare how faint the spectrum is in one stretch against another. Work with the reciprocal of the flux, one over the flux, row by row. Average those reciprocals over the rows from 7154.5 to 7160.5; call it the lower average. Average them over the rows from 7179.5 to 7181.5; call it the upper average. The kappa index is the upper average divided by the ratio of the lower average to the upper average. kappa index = 0.0519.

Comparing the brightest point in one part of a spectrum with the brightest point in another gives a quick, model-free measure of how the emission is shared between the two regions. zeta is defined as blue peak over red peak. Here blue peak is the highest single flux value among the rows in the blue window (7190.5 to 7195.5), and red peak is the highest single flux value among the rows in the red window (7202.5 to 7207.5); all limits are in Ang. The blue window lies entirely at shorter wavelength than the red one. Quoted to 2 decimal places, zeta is 0.94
